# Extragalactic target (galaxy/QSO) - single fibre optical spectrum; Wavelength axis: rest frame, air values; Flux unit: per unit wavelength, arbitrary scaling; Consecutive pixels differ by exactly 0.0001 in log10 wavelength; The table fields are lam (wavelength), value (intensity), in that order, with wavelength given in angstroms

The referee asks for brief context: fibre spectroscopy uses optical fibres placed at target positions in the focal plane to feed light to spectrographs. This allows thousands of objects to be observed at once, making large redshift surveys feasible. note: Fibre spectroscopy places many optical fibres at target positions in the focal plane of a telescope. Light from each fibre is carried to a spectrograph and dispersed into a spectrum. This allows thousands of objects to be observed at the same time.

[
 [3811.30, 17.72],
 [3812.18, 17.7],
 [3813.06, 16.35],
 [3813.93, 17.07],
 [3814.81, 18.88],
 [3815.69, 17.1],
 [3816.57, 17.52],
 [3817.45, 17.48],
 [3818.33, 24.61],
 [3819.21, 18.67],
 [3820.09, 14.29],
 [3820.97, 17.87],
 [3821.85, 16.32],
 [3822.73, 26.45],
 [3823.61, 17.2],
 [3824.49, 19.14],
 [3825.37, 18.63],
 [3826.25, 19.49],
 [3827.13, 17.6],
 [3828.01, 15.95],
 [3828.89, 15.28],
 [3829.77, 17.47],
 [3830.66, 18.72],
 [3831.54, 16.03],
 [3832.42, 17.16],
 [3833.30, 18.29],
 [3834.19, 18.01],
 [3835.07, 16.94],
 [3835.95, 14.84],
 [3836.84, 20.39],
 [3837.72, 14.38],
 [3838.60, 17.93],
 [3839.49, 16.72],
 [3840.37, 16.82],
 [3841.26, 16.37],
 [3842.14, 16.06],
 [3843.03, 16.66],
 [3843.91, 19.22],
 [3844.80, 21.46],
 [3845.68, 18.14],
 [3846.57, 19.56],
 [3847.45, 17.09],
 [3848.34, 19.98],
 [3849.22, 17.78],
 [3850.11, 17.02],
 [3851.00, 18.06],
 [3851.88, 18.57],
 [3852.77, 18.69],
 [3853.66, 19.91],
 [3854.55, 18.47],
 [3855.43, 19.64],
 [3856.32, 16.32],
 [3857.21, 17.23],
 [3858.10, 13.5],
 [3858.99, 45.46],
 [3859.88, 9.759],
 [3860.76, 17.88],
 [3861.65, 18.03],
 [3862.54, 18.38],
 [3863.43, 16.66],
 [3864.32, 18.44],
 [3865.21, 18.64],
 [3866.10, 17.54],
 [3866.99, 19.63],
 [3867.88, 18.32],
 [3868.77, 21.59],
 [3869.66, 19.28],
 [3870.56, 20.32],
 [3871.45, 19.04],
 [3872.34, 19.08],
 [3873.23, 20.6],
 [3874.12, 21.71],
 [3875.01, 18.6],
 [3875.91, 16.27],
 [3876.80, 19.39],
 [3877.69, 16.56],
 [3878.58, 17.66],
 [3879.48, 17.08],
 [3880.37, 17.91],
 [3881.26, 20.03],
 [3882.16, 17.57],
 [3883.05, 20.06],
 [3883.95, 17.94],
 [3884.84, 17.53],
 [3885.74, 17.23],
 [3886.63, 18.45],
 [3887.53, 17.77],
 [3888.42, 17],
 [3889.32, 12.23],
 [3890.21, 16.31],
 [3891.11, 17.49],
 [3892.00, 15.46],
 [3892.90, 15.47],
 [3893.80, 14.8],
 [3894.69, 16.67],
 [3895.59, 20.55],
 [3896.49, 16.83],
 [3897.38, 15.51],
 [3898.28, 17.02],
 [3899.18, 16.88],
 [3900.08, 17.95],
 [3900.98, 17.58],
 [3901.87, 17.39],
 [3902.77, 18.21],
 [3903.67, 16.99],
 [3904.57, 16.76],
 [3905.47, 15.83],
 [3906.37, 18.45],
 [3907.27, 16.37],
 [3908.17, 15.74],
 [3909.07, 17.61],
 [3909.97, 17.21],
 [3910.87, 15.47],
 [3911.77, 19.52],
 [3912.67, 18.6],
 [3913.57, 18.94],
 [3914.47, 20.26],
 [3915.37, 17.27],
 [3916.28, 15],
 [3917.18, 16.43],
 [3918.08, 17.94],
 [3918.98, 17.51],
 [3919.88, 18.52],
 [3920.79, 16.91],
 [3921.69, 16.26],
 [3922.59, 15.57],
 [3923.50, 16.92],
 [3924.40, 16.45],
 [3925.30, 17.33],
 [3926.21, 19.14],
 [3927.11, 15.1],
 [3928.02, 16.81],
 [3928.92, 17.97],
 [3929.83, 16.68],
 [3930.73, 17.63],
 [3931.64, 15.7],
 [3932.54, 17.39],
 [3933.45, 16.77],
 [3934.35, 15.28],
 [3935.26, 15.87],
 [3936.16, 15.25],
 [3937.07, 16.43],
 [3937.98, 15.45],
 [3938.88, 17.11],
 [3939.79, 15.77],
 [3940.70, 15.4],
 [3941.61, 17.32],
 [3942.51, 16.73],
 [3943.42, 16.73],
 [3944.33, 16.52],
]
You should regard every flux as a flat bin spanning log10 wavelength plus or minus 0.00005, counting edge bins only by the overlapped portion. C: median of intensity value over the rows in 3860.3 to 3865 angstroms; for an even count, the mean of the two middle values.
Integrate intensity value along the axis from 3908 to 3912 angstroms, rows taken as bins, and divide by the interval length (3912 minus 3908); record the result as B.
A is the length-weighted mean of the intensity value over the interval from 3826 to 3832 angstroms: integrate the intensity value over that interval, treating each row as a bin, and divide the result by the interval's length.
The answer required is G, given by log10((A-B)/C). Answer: -2.38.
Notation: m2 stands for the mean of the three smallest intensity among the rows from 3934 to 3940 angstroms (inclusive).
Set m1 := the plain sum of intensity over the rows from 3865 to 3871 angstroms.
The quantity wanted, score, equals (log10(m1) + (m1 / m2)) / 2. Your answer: 5.48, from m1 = 135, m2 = 15.3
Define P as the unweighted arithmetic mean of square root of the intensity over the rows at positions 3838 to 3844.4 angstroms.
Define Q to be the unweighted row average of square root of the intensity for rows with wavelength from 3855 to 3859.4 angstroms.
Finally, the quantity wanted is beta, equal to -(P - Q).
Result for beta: 0.47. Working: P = 4.13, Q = 4.61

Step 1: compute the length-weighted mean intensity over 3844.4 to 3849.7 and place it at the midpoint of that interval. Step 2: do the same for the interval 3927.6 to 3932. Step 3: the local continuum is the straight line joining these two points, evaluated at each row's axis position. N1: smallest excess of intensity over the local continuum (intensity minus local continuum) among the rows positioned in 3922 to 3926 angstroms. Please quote -1.6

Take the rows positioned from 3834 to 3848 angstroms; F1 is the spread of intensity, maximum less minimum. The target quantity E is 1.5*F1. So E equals 10.6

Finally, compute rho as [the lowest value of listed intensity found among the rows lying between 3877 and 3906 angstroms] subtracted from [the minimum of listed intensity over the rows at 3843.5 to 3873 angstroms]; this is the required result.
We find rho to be -2.5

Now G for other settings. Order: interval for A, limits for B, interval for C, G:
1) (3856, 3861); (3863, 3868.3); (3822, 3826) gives -0.97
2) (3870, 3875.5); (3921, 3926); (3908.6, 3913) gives -0.74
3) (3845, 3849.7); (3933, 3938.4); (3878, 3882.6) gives -0.80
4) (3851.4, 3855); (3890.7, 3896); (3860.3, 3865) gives -0.91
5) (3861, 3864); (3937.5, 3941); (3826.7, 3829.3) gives -0.95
